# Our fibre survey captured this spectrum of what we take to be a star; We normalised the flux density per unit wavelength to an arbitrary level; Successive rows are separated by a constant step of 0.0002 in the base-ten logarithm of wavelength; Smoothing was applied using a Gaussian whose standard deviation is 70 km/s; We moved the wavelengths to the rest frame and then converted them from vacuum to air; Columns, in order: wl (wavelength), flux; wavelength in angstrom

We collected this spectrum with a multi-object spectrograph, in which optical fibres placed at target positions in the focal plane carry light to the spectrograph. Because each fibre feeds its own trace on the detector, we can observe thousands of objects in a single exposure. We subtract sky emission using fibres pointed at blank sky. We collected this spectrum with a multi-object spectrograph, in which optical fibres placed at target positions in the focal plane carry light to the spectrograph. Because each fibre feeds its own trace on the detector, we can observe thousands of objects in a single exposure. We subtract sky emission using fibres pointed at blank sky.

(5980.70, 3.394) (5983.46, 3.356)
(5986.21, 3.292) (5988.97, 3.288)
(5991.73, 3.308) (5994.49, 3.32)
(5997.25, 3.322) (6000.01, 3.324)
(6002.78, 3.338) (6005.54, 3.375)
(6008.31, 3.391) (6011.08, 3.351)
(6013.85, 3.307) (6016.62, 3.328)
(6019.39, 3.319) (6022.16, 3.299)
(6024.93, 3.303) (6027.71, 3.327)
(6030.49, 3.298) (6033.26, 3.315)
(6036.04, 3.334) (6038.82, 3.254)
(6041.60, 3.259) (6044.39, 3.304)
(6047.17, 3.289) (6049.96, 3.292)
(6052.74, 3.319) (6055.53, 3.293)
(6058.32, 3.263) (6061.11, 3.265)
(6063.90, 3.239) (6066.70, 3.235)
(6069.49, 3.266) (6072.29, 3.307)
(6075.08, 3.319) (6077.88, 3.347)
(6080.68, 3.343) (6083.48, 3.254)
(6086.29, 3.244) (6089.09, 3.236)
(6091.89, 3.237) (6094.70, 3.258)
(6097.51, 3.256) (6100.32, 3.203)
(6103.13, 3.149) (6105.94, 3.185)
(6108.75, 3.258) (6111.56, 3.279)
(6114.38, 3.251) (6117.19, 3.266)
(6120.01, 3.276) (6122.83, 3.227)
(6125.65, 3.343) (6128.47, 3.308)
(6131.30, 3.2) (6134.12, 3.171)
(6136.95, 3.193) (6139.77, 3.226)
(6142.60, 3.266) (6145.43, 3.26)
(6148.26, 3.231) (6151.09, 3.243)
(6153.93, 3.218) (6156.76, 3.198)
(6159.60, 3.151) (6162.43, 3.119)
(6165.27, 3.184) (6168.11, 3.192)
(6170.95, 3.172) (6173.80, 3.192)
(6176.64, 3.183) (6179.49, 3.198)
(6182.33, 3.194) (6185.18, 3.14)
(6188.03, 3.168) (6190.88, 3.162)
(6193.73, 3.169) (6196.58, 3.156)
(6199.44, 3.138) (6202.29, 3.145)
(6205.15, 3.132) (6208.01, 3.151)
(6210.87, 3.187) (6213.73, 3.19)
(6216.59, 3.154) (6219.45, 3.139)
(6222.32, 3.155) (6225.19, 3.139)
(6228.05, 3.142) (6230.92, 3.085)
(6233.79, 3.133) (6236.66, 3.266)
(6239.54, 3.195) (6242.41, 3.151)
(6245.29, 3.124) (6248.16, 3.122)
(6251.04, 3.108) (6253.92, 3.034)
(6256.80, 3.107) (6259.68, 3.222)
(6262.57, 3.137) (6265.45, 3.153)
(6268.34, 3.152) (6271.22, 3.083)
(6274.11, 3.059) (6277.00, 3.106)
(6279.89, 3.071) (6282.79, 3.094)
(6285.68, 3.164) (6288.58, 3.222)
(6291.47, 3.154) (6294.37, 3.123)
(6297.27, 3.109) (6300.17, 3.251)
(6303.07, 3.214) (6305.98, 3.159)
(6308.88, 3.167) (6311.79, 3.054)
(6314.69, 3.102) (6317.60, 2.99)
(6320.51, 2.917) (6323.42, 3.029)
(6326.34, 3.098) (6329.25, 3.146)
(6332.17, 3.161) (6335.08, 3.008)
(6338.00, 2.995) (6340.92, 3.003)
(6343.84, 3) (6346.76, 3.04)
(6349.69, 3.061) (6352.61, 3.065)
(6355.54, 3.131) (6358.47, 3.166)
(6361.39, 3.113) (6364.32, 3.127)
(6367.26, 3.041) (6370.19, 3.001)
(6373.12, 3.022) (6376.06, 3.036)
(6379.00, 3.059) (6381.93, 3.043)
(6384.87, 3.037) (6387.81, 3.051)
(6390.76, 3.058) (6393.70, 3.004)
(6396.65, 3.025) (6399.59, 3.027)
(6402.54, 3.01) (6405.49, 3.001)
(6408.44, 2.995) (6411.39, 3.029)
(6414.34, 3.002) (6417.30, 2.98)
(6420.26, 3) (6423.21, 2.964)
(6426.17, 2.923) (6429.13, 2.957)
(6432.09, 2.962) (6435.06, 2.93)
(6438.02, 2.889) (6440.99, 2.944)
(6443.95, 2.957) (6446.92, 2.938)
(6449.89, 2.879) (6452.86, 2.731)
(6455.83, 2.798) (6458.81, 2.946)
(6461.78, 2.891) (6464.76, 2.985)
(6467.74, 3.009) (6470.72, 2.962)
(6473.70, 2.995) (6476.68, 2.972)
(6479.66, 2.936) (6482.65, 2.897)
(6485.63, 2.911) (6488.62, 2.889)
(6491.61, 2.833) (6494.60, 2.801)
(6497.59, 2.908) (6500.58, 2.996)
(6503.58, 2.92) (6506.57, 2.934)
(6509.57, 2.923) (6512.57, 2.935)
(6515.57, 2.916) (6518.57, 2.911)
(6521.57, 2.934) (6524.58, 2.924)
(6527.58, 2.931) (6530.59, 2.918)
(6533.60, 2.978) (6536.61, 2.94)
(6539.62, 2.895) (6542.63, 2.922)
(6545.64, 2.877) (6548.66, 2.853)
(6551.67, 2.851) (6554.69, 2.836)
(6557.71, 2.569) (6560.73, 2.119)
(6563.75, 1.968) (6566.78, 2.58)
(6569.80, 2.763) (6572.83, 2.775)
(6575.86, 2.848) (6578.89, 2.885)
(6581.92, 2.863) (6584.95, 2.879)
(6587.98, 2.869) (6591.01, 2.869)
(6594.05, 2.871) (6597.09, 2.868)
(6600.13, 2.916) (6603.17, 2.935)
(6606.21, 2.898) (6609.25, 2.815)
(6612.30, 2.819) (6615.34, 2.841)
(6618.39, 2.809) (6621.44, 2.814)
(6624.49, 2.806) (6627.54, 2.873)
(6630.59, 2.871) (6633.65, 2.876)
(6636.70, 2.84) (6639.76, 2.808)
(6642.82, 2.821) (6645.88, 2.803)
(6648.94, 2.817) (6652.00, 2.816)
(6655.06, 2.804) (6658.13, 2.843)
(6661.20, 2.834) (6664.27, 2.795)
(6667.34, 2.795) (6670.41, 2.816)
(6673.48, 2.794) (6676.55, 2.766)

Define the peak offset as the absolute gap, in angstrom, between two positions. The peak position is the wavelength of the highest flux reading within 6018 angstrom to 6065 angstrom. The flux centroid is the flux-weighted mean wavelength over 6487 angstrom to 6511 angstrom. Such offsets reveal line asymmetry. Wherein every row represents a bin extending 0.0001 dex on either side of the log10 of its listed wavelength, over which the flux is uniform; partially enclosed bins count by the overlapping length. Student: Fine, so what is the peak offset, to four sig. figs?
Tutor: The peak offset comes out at 463.1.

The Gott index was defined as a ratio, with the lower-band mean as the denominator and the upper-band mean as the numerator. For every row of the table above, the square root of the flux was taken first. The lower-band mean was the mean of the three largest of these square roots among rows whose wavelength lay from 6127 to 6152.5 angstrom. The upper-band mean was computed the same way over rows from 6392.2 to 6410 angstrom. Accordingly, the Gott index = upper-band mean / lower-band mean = 0.960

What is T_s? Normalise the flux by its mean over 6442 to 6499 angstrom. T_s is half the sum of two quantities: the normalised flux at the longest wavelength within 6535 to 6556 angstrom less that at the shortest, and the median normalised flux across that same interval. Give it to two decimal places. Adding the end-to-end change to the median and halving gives 0.48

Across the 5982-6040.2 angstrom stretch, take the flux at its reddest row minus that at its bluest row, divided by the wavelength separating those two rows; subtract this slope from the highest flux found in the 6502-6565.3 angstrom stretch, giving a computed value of 2.98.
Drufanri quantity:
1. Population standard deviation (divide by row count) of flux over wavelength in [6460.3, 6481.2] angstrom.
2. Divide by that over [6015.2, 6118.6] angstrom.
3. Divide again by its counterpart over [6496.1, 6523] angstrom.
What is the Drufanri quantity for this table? 34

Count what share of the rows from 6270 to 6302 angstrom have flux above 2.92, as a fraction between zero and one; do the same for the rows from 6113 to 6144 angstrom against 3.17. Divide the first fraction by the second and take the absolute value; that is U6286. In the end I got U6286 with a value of 1.0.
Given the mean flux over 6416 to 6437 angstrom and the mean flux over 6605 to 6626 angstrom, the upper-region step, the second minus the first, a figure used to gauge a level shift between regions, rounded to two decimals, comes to -0.13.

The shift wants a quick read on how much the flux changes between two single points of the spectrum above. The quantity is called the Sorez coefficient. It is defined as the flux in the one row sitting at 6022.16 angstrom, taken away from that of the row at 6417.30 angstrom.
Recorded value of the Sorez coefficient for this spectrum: -0.32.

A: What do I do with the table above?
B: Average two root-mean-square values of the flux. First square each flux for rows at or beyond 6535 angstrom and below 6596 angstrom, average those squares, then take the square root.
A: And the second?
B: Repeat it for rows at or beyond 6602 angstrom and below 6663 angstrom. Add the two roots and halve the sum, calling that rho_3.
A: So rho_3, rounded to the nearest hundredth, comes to 2.80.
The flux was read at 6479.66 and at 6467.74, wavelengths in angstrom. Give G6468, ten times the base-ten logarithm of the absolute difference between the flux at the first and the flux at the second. -11.4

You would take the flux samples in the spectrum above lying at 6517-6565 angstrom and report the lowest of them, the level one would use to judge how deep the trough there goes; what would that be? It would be 1.968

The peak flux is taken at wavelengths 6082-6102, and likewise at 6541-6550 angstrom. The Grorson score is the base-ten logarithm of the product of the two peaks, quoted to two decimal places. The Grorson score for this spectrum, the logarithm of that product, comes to 0.98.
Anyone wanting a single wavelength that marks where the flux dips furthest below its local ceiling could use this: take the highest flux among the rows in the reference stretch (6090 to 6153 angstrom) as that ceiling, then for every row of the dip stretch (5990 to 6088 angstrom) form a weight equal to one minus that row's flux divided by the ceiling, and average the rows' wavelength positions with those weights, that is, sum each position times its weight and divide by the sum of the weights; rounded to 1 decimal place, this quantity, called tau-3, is 6052.9 angstrom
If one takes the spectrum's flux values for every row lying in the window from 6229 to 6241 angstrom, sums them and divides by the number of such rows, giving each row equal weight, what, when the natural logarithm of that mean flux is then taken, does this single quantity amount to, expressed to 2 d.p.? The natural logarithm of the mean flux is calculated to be 1.15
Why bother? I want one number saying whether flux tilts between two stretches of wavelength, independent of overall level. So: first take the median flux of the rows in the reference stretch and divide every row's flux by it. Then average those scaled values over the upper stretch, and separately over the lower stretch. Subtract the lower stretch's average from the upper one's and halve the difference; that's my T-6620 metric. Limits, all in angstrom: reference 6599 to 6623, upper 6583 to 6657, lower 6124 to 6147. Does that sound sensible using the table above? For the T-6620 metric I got -0.070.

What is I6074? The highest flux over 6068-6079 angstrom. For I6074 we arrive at 3.347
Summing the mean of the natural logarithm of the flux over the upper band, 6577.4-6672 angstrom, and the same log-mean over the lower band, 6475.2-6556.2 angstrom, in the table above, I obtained 2.11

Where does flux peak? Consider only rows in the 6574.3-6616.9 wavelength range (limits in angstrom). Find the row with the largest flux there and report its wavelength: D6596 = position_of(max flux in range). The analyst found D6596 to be 6603.17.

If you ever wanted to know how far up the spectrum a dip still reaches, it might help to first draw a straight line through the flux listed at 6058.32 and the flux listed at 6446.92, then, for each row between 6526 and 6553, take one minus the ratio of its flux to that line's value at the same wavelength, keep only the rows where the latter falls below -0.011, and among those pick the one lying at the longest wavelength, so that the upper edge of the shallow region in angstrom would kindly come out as 6542.63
